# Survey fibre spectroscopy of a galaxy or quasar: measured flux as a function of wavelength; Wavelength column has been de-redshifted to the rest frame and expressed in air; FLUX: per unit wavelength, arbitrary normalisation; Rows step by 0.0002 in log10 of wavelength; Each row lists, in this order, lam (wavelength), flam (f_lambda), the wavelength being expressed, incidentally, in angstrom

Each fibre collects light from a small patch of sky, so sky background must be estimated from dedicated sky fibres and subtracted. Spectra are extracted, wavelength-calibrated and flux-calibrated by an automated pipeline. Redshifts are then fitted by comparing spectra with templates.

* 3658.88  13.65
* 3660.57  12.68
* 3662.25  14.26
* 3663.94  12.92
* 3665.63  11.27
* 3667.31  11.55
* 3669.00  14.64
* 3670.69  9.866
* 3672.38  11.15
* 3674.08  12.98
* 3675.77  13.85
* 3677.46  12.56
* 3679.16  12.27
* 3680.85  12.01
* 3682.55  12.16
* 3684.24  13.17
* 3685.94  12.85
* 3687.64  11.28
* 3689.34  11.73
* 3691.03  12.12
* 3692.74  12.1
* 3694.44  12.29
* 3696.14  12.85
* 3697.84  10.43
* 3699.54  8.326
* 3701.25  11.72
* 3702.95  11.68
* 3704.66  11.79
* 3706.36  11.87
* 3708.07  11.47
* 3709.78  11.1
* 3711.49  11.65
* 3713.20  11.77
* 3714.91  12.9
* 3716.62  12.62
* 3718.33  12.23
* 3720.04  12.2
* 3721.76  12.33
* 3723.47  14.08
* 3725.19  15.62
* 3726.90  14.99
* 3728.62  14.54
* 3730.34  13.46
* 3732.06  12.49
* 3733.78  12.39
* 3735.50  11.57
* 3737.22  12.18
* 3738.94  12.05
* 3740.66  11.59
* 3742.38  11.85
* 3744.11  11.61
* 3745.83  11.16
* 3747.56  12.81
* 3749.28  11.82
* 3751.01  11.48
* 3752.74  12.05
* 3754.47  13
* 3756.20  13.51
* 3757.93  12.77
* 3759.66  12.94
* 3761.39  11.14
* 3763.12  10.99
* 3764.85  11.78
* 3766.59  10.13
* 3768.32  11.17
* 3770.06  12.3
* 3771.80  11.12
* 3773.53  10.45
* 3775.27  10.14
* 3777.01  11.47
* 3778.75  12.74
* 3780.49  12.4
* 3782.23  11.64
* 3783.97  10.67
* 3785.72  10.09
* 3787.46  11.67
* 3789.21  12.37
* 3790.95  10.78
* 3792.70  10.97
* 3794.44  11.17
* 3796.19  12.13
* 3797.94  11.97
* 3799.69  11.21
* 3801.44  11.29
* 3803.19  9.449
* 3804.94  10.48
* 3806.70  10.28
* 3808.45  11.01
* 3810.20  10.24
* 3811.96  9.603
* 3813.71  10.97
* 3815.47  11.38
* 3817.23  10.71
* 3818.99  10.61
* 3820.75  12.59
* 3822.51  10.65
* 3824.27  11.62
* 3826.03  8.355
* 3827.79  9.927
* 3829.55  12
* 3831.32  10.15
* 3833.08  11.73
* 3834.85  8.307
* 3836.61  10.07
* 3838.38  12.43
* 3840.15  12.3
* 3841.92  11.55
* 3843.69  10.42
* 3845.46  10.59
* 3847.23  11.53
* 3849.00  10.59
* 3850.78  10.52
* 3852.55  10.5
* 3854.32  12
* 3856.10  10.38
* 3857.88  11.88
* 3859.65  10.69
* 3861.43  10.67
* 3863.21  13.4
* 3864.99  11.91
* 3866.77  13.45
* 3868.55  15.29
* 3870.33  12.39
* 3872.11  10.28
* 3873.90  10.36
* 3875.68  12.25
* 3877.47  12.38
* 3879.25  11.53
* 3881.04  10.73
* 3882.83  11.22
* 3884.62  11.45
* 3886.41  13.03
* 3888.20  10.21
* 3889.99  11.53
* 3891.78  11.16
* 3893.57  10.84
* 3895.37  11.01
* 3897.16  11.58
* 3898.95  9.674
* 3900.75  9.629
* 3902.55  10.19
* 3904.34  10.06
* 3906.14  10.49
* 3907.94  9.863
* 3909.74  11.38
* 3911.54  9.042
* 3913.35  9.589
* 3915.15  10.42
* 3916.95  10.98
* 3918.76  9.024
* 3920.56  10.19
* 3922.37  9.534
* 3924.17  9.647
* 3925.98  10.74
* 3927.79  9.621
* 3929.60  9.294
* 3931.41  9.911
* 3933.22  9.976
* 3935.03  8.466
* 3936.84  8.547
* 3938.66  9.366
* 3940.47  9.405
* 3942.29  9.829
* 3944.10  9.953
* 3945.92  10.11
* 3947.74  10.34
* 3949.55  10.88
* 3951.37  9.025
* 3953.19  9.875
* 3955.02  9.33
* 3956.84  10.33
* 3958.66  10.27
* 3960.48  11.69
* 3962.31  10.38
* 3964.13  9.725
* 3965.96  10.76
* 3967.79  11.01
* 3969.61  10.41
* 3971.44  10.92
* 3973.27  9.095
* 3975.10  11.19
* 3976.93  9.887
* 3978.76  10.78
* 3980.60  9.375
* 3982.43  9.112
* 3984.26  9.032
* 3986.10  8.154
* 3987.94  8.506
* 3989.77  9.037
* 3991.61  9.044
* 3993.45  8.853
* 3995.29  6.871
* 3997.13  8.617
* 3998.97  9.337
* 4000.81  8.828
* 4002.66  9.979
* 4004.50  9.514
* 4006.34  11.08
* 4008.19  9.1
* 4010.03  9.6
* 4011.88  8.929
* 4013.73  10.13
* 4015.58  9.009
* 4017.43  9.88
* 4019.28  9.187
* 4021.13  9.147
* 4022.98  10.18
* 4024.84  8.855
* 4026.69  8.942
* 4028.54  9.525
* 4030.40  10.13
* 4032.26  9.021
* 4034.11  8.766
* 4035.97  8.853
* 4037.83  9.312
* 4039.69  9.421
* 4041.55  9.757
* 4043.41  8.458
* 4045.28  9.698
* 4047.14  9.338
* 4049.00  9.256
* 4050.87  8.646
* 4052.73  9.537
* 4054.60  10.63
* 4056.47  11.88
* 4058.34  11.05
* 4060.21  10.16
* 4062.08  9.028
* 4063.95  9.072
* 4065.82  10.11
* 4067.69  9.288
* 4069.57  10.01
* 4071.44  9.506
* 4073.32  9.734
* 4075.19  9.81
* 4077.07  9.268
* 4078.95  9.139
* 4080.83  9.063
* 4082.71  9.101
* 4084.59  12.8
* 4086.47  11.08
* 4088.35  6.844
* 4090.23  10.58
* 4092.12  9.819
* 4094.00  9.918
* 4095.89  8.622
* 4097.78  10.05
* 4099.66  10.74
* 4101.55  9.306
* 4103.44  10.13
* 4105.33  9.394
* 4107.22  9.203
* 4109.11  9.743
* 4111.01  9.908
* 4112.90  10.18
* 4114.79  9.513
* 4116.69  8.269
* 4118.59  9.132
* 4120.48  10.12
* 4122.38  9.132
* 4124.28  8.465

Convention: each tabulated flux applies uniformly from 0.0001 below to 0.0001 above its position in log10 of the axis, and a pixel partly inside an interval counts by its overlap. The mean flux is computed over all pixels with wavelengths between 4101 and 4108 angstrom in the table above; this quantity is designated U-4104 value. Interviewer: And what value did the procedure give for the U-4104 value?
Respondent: 9.5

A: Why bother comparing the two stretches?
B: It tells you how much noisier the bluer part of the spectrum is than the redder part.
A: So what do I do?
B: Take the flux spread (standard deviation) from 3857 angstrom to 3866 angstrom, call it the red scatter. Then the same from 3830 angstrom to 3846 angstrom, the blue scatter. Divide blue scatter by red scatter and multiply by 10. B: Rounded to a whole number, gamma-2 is 12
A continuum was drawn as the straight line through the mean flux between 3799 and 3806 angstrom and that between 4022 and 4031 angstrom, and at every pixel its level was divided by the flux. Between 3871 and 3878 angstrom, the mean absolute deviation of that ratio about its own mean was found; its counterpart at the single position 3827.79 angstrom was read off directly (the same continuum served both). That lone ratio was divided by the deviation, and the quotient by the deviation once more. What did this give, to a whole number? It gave 160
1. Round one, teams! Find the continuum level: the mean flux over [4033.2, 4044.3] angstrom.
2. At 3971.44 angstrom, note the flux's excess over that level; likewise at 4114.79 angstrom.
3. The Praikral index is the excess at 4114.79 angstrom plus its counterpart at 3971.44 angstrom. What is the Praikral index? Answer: 2.2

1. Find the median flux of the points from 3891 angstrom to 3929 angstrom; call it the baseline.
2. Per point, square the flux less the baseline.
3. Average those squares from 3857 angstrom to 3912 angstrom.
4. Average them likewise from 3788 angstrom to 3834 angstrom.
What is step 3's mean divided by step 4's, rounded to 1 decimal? 2.0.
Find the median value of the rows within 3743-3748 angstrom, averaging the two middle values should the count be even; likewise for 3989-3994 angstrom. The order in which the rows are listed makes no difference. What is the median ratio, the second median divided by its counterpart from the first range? 0.78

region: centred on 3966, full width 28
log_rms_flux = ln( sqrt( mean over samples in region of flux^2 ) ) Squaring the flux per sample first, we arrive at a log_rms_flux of 2.34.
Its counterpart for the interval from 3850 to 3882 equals 2.47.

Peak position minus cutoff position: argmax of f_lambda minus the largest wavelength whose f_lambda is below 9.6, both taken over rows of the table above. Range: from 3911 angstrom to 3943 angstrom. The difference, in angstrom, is -23.5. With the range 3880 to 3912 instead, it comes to -25.1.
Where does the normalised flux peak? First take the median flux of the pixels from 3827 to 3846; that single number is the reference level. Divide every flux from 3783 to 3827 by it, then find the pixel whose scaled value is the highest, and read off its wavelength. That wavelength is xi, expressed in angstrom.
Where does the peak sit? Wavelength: 3820.75 angstrom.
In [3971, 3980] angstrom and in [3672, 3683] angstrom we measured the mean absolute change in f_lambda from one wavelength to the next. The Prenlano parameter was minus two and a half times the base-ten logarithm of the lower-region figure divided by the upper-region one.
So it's 0.7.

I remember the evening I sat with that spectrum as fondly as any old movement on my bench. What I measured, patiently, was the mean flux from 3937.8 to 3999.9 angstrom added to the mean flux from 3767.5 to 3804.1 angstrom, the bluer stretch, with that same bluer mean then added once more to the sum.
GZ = 32.3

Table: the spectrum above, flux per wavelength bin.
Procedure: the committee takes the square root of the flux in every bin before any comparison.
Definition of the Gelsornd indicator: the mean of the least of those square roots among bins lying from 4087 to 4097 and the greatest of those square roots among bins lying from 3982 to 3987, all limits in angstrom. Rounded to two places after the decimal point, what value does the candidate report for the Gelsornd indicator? 2.82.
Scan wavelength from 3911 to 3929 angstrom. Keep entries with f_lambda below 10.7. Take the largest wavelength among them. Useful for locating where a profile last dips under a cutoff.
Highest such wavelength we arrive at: 3927.79 angstrom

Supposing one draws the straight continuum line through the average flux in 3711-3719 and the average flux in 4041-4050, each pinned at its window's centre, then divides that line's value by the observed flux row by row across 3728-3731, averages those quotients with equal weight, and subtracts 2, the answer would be -1.13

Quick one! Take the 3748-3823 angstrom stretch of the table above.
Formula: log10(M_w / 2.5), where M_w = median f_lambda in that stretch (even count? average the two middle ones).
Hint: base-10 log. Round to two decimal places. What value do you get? 0.65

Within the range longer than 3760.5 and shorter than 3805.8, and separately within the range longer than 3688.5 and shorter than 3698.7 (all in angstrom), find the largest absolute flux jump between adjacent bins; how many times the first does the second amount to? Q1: 1.31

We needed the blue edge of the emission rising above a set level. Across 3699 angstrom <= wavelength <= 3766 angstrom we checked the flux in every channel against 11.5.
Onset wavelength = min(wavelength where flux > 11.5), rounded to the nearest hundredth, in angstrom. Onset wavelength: 3701.25 angstrom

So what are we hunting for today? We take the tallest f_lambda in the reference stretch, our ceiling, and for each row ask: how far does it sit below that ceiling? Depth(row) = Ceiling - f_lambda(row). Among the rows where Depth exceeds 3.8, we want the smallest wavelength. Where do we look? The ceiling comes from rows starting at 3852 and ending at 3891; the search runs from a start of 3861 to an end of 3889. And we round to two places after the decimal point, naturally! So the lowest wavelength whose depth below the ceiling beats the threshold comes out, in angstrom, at 3861.43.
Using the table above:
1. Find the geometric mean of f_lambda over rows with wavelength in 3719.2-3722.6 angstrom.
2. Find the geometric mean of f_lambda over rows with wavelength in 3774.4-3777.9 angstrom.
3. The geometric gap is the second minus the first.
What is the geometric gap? -1.5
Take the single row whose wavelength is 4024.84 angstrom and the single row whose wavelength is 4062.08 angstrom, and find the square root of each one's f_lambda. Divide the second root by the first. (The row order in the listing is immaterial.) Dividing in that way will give 1.01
